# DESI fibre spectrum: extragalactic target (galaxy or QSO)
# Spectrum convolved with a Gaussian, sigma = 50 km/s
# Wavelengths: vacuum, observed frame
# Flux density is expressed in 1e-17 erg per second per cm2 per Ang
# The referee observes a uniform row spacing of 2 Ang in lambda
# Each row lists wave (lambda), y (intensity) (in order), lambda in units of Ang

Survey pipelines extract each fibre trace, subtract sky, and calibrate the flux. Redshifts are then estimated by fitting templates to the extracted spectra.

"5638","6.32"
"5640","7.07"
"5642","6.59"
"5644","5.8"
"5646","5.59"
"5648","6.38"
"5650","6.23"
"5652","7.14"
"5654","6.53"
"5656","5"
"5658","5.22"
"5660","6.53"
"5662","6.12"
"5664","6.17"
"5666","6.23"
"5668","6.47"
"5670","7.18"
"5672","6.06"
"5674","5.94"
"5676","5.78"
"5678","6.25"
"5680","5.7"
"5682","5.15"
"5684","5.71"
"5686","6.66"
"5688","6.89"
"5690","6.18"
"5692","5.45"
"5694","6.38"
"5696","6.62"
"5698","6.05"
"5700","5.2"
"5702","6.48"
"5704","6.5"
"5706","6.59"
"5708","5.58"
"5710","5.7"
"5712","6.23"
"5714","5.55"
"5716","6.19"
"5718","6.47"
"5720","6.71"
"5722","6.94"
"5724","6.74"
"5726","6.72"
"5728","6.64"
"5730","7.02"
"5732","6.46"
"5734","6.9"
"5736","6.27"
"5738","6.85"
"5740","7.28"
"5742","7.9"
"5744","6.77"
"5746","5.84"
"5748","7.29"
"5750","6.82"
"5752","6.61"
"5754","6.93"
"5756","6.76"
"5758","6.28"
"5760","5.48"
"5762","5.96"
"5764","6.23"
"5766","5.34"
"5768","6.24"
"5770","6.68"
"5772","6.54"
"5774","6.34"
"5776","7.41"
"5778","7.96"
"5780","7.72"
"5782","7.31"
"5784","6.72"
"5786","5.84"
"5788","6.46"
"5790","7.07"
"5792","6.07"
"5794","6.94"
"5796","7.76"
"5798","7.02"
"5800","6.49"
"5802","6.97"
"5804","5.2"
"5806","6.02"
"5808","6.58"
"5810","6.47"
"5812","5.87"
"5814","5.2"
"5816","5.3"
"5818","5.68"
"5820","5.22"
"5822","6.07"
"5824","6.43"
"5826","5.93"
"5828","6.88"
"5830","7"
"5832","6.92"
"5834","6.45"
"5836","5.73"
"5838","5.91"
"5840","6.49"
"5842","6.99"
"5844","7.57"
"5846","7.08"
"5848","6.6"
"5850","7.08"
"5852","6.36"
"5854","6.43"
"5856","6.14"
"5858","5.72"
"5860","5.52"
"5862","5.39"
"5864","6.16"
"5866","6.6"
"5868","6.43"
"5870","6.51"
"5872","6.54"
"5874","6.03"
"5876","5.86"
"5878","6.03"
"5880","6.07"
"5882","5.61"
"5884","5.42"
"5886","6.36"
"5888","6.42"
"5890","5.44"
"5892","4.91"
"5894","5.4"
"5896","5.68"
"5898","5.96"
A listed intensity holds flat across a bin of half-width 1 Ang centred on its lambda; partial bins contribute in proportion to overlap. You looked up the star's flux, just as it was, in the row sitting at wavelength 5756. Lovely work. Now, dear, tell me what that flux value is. 6.76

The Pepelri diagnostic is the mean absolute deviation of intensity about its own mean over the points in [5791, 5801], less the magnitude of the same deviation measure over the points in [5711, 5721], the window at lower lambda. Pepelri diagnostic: 0.17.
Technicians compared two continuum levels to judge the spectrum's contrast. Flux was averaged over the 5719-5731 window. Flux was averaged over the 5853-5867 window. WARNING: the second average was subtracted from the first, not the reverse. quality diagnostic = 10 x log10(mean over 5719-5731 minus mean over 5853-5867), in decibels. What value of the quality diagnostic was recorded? -1.0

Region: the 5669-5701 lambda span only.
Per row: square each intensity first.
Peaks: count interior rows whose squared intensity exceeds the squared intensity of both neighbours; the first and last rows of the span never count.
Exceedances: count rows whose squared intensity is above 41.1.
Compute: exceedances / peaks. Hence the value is 1.33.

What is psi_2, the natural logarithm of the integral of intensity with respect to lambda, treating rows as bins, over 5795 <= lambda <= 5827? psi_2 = 5.3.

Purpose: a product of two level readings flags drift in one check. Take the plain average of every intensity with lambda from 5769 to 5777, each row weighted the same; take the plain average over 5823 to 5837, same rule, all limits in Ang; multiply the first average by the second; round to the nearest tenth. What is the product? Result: 43.7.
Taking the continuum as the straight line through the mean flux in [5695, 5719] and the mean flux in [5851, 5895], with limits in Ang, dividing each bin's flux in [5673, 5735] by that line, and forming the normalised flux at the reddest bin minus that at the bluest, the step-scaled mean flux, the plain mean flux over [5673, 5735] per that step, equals 38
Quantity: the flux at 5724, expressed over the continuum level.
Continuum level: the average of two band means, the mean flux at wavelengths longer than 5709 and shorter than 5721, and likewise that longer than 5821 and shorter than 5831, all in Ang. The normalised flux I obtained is 1.07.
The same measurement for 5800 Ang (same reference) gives 1.03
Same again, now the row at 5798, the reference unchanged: 1.11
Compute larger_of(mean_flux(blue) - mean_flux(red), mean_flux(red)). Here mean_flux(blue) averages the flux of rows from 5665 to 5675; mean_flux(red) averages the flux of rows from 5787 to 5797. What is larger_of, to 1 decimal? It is 6.9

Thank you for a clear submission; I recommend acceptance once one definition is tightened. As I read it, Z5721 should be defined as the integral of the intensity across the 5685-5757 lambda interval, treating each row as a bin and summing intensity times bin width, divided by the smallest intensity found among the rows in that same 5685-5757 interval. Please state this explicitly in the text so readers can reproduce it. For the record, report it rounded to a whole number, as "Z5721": 90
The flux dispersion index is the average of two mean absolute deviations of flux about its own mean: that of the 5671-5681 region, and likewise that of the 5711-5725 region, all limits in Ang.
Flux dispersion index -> 0.26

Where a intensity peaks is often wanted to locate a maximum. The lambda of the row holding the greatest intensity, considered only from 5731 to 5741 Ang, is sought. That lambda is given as 5740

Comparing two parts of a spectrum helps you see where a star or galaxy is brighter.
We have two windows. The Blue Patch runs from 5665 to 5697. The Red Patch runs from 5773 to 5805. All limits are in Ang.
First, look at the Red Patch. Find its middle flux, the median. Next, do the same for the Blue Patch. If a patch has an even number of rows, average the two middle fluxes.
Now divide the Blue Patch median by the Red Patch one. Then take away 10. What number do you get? -9.11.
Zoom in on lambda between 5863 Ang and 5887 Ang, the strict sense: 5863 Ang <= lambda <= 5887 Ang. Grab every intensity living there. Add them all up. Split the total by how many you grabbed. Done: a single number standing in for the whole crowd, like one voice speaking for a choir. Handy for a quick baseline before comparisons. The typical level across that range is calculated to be 6.1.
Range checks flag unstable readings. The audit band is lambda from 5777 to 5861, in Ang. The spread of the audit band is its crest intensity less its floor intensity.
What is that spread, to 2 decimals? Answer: 2.76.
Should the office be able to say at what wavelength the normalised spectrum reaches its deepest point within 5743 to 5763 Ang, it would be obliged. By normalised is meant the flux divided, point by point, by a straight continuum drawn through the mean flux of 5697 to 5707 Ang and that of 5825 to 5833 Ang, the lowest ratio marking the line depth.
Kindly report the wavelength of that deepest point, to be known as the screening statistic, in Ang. 5760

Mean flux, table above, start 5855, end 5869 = 5.99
